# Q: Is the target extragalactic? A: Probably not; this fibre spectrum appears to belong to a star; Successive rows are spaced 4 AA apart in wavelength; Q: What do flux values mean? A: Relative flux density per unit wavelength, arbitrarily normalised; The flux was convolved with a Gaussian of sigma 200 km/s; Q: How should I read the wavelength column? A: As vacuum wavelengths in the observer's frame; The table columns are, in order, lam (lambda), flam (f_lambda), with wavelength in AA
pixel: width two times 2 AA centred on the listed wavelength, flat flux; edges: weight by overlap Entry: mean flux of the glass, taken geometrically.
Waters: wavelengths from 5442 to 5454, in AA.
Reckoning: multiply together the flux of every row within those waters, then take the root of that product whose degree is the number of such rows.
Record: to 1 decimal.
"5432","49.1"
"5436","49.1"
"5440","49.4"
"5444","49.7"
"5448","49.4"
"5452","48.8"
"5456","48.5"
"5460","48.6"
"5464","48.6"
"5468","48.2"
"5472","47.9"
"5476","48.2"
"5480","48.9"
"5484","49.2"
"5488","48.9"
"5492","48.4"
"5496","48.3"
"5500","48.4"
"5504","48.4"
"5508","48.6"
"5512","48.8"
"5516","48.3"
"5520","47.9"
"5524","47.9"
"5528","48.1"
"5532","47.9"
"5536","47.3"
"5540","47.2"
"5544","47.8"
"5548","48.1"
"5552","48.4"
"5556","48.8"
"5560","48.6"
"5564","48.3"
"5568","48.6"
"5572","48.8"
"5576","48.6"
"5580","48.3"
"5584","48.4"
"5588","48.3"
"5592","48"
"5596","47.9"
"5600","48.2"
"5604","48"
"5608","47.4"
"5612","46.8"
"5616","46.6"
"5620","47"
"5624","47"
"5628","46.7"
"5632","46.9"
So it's 49.3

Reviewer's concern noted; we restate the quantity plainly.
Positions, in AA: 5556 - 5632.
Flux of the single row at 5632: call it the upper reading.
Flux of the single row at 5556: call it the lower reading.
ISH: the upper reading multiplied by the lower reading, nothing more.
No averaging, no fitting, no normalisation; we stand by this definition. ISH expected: 2289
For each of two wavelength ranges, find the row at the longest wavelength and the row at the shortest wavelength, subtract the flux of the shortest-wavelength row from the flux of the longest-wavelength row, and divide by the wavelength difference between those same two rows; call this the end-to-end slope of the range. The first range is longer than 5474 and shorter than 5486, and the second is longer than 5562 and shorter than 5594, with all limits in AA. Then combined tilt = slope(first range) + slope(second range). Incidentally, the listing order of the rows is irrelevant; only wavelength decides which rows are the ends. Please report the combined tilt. 0.114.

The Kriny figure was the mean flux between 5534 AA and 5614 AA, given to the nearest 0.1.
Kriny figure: 48.1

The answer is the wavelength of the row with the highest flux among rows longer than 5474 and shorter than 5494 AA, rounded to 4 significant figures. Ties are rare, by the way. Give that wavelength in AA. 5484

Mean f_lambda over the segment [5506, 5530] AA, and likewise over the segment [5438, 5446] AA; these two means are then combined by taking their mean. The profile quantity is 48.9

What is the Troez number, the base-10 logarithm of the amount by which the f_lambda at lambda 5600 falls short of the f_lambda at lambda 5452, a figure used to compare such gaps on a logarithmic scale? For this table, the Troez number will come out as -0.22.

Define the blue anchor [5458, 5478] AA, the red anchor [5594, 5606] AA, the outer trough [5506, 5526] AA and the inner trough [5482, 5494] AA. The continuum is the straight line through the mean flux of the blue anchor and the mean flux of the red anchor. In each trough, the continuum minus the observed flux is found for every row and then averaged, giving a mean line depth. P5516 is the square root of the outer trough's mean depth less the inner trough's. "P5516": 0.69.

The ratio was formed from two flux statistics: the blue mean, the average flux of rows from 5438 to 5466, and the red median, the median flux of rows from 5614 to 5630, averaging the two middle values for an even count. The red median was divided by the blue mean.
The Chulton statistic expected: 0.956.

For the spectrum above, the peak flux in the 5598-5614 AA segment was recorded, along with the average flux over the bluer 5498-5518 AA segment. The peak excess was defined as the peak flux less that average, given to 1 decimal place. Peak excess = -0.3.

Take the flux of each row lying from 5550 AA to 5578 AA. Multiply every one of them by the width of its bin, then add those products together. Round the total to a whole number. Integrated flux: 1360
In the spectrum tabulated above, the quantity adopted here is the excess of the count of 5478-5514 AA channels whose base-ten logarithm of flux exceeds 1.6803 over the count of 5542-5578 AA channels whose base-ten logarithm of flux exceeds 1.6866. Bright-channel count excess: 4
